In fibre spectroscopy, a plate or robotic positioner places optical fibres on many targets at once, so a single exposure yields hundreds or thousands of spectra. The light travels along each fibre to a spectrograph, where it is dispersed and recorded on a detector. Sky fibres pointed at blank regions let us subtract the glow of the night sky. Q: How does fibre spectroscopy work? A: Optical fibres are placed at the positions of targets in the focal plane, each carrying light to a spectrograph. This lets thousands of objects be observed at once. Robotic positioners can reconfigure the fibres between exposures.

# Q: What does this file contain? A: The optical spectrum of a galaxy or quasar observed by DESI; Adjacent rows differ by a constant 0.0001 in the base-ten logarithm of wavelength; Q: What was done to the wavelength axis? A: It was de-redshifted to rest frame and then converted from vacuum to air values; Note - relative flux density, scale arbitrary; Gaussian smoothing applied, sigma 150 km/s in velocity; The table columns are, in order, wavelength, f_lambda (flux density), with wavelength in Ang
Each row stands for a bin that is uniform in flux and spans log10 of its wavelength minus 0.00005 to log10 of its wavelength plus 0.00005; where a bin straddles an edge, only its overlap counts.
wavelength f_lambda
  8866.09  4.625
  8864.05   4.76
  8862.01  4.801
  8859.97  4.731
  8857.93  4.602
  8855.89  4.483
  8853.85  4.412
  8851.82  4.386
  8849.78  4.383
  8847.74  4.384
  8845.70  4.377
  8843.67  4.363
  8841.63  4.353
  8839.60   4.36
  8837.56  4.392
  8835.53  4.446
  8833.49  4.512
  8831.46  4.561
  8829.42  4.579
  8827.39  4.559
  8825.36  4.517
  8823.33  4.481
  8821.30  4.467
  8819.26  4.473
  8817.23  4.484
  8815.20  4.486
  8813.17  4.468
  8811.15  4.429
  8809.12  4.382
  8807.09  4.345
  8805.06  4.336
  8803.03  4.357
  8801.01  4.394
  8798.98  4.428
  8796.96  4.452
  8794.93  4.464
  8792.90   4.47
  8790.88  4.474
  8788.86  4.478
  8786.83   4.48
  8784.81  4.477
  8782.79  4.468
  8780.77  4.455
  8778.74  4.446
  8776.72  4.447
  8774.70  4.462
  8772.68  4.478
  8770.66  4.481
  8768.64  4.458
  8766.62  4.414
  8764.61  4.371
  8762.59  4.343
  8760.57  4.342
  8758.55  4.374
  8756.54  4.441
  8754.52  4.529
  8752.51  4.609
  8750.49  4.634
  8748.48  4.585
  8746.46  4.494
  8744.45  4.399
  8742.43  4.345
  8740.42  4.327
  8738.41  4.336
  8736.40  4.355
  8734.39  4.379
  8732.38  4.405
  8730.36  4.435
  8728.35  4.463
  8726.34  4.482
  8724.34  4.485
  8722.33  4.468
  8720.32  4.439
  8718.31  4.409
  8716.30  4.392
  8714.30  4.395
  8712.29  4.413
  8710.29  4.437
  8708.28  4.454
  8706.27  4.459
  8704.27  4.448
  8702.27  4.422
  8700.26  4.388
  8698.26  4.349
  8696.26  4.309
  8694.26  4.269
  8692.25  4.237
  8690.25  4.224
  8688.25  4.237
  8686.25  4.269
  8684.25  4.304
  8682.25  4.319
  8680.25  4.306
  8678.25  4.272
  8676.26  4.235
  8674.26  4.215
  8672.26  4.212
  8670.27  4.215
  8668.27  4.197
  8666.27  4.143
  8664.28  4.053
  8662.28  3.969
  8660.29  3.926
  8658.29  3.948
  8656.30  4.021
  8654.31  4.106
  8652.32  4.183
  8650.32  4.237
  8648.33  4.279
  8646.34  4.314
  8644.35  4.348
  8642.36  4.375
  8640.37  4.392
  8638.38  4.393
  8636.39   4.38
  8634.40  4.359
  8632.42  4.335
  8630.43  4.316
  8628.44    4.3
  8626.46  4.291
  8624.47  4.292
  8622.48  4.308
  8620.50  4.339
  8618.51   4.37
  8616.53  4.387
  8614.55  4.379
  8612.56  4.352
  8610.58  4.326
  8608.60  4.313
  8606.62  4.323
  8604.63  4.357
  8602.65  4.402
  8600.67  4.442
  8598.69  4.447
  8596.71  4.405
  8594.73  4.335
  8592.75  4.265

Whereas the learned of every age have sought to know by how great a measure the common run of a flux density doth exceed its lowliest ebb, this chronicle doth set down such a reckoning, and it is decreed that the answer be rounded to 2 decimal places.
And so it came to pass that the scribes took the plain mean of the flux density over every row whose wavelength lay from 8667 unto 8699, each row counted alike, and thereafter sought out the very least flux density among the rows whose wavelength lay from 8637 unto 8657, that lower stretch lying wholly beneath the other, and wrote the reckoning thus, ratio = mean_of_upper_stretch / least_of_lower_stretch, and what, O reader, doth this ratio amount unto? 1.06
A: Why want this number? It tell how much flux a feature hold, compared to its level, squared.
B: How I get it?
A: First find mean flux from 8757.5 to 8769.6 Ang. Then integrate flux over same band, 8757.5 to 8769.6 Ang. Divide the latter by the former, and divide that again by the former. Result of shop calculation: 2.76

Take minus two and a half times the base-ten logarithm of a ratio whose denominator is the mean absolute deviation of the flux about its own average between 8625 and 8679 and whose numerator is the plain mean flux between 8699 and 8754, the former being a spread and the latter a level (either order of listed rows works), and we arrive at -4.01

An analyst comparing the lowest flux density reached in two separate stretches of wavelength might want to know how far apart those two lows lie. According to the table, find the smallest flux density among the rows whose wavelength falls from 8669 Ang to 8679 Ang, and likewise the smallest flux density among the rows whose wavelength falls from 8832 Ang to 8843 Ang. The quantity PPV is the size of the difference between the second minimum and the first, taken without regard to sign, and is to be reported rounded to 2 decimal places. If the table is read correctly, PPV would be 0.14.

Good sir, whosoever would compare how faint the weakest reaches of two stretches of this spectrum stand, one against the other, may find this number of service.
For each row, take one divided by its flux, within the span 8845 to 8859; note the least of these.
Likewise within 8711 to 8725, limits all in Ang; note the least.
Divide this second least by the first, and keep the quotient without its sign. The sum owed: 1.03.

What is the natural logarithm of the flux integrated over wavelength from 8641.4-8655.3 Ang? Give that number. 4.08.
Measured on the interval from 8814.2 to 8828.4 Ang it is 4.16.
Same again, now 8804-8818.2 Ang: 4.14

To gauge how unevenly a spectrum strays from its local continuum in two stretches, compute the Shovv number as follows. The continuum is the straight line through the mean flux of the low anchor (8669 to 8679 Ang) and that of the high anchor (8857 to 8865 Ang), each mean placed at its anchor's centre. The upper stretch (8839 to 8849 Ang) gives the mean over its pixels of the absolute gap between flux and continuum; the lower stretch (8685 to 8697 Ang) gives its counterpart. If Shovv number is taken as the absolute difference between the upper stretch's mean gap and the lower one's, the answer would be 0.28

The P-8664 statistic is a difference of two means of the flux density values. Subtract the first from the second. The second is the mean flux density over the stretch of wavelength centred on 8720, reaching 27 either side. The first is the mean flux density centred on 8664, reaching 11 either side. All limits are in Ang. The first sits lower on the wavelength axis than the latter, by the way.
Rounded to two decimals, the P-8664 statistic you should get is 0.31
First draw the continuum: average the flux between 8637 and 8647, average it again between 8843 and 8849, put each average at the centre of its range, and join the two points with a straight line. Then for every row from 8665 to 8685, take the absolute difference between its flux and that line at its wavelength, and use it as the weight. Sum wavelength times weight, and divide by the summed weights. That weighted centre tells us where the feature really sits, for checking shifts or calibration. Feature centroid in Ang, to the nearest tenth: 8672.9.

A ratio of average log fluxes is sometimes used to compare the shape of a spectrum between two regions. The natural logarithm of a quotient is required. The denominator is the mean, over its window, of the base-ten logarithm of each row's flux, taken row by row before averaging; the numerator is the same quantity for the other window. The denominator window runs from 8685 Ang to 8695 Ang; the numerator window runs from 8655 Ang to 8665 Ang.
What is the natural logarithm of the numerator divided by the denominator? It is -0.045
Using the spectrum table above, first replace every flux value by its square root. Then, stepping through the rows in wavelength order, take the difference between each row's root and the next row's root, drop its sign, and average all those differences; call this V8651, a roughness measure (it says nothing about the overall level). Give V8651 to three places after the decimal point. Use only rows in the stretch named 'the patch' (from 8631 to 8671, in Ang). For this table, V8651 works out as 0.011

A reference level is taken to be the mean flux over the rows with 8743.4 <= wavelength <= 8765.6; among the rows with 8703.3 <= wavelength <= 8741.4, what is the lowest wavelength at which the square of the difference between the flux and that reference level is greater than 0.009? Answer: 8736.40 Ang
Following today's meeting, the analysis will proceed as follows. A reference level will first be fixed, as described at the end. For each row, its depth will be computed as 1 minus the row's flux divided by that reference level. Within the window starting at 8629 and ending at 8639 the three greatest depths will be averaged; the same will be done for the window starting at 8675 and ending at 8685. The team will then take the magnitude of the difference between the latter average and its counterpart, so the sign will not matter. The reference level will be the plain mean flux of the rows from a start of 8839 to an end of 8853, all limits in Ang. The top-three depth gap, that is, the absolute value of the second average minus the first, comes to 0.015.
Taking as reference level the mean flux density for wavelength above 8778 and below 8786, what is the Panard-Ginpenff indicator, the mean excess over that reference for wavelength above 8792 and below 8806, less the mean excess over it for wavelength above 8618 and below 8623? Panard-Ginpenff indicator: 0.08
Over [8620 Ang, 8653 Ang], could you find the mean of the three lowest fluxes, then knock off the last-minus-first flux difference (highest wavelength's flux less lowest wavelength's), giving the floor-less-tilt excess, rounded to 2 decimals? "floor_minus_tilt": 4.39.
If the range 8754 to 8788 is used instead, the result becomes 4.40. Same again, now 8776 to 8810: 4.41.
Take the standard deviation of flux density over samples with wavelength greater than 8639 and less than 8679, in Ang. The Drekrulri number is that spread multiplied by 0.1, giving 0.014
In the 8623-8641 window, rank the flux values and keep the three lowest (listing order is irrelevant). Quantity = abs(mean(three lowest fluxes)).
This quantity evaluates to 4.29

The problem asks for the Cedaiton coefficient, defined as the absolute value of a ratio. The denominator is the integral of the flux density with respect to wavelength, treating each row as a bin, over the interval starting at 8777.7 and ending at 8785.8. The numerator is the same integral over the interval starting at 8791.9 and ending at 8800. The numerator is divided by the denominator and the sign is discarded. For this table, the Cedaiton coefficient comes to 1.00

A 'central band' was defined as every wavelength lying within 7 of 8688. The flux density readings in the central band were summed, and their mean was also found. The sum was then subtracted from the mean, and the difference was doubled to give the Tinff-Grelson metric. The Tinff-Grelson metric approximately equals -51.2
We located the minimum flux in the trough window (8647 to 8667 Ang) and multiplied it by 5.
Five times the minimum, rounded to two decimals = 19.63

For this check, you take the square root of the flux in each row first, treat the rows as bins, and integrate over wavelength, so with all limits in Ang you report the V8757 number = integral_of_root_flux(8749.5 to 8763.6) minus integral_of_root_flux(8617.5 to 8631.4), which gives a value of 0.9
